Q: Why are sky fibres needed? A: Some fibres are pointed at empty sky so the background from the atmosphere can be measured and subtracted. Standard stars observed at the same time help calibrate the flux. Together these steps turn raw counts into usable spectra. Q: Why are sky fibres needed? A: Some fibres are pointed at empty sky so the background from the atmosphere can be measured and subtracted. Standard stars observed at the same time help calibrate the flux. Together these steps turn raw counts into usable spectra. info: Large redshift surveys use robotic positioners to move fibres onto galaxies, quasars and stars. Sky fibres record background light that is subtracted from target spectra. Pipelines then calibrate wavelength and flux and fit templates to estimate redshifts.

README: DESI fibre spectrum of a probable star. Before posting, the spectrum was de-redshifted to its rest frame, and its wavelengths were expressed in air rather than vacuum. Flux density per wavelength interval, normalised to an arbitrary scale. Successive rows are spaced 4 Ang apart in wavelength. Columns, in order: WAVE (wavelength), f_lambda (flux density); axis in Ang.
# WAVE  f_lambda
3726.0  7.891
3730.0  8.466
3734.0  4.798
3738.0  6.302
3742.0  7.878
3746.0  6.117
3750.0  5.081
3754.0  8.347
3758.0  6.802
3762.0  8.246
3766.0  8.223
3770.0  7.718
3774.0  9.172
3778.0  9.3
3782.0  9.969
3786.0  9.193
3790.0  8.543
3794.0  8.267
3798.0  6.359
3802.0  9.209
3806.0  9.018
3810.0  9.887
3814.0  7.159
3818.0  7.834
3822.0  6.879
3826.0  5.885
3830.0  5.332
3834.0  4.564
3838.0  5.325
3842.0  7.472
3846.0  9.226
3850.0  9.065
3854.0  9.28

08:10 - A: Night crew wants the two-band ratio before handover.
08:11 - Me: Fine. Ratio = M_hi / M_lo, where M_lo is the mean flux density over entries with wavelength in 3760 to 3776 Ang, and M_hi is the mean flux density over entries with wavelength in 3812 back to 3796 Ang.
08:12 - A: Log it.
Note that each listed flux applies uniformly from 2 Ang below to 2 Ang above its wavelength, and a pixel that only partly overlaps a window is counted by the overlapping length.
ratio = 1.03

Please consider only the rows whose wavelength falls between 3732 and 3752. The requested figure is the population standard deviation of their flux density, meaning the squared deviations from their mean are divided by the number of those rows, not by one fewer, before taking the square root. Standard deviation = 1.09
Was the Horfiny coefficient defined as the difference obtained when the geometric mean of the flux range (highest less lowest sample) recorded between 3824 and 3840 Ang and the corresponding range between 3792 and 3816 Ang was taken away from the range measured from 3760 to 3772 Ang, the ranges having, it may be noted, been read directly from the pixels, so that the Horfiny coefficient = -1.6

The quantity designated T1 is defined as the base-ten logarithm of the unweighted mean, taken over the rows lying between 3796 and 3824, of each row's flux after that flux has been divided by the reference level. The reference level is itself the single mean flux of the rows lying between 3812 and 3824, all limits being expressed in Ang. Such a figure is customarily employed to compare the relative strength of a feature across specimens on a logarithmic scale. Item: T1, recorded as 0.04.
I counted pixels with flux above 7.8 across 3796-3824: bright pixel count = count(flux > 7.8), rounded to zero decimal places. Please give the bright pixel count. 4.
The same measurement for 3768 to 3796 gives 6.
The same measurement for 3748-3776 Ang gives 4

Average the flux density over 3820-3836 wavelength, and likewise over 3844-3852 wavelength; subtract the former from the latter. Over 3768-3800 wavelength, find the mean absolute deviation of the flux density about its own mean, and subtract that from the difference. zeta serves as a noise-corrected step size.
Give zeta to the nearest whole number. 3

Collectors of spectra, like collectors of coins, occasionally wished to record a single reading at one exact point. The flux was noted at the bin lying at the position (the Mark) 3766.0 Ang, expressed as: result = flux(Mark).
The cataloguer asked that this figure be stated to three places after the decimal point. 8.223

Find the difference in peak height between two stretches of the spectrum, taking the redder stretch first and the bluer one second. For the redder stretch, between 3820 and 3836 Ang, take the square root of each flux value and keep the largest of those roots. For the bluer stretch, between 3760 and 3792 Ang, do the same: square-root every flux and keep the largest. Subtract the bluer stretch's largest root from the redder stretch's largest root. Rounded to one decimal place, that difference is -0.5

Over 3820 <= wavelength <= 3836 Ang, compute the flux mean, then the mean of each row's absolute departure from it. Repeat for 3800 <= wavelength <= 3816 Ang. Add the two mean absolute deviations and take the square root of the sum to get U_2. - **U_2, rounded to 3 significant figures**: 1.24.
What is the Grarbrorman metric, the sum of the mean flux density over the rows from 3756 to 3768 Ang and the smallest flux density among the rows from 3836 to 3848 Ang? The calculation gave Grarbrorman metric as 13.1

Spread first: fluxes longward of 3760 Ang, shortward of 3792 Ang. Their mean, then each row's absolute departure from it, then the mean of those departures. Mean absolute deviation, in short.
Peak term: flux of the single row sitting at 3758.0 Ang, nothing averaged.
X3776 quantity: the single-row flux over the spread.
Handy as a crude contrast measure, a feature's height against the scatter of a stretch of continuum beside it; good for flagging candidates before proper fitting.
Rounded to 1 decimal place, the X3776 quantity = 11.1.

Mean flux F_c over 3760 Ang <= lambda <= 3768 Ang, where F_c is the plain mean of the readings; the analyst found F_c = 8.2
